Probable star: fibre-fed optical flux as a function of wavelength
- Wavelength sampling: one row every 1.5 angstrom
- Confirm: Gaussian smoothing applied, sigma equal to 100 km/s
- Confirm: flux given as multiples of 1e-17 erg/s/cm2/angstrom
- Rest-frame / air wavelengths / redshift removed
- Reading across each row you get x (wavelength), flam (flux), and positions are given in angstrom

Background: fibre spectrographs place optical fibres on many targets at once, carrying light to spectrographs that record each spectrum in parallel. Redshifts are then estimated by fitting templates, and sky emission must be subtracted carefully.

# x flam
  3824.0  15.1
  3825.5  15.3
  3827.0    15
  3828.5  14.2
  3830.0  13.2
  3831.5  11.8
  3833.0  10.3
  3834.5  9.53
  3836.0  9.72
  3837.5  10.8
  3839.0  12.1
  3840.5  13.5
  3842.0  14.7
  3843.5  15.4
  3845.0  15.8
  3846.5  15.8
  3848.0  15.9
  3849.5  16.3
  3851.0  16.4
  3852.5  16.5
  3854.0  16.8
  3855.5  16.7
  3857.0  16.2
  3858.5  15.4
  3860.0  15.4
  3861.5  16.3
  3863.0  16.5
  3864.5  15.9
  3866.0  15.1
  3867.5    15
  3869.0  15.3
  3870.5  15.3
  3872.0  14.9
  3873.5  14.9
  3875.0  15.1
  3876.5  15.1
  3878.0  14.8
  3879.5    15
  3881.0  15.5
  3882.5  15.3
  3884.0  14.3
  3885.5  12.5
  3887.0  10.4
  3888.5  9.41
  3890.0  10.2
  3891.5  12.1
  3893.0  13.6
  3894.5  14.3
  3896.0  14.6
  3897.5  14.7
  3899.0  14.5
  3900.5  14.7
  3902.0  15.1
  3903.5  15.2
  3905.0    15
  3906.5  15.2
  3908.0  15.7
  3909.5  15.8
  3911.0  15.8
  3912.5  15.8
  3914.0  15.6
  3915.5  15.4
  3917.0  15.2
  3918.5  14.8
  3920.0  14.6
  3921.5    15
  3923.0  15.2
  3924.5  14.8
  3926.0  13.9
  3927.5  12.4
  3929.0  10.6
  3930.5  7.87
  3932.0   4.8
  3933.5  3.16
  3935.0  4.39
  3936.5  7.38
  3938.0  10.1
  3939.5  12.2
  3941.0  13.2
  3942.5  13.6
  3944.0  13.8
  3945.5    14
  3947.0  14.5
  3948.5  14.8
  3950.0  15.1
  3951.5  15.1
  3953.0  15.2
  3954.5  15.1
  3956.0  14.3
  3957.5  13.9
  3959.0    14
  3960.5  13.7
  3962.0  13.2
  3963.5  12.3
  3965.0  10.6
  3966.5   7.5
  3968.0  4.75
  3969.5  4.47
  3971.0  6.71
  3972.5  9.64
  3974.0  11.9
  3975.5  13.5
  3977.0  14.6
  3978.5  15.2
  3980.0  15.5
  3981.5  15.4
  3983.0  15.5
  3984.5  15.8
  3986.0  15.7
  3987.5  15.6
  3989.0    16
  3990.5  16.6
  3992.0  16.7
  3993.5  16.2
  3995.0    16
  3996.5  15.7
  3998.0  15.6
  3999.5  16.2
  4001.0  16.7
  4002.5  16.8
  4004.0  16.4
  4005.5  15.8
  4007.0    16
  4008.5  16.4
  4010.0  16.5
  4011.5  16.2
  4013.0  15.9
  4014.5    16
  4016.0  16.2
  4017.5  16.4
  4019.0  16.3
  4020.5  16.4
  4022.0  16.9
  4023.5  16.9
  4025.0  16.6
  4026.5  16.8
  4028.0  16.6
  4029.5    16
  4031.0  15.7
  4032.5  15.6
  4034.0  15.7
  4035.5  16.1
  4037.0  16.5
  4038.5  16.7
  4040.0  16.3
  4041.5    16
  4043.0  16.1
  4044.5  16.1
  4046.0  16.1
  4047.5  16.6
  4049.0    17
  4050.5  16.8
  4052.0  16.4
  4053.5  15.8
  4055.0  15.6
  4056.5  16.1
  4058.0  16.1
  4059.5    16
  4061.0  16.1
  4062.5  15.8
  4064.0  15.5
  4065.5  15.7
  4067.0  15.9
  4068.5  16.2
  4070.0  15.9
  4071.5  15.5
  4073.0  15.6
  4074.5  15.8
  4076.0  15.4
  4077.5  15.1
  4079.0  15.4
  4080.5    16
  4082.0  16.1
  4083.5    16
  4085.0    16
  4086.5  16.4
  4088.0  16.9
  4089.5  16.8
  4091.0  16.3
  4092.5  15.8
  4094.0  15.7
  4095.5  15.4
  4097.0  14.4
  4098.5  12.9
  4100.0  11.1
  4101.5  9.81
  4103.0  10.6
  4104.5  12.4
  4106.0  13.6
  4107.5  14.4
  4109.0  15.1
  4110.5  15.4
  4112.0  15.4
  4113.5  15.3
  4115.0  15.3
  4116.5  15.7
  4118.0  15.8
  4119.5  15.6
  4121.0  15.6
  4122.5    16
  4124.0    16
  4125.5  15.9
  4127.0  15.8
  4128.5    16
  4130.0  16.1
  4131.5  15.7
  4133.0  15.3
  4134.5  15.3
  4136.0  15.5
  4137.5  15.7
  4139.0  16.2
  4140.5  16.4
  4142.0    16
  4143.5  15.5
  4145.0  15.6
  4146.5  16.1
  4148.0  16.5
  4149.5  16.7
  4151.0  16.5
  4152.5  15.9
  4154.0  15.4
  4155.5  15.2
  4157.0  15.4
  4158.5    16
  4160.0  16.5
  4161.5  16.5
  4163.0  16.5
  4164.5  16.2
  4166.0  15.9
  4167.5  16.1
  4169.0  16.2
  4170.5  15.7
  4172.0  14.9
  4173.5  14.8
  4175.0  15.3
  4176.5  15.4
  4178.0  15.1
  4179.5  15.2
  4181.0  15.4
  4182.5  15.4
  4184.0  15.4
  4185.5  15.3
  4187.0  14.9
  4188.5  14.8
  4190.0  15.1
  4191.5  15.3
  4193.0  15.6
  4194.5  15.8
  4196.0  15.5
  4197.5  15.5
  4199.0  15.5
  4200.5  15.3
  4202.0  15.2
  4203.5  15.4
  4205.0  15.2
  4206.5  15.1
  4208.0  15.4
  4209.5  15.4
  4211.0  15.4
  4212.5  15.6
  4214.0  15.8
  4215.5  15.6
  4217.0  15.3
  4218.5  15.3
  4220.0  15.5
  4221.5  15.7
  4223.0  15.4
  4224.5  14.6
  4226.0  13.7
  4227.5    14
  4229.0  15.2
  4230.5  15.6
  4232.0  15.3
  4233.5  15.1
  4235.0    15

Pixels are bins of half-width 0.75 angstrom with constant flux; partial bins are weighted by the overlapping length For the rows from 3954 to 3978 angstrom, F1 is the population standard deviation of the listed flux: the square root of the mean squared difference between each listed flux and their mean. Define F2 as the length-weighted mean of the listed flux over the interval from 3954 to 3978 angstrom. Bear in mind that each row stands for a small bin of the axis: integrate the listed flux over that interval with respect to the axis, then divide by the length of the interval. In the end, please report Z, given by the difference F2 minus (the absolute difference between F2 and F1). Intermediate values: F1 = 3.5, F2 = 11.3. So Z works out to 3.5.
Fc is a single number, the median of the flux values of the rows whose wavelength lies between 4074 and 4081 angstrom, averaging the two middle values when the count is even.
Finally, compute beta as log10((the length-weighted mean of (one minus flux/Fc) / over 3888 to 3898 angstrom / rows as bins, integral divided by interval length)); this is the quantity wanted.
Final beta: -0.8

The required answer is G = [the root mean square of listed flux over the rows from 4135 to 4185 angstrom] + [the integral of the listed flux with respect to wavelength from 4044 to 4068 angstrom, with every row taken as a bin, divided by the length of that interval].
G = 31.9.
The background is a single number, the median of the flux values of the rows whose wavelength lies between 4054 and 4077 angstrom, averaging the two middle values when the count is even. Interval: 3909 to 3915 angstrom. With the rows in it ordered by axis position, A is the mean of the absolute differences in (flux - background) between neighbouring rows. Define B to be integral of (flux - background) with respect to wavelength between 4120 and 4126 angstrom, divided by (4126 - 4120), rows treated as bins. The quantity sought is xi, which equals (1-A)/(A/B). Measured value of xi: 0.9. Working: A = 0.1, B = 0.1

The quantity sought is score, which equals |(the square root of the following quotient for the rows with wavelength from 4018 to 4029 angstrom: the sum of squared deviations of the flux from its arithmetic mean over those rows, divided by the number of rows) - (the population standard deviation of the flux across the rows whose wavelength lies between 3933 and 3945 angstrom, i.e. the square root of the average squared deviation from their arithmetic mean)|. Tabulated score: 3.8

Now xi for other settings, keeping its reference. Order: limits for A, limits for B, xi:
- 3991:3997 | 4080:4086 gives 0.5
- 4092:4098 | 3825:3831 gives -1.7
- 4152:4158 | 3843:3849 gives -0.1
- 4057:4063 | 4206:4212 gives -2.3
